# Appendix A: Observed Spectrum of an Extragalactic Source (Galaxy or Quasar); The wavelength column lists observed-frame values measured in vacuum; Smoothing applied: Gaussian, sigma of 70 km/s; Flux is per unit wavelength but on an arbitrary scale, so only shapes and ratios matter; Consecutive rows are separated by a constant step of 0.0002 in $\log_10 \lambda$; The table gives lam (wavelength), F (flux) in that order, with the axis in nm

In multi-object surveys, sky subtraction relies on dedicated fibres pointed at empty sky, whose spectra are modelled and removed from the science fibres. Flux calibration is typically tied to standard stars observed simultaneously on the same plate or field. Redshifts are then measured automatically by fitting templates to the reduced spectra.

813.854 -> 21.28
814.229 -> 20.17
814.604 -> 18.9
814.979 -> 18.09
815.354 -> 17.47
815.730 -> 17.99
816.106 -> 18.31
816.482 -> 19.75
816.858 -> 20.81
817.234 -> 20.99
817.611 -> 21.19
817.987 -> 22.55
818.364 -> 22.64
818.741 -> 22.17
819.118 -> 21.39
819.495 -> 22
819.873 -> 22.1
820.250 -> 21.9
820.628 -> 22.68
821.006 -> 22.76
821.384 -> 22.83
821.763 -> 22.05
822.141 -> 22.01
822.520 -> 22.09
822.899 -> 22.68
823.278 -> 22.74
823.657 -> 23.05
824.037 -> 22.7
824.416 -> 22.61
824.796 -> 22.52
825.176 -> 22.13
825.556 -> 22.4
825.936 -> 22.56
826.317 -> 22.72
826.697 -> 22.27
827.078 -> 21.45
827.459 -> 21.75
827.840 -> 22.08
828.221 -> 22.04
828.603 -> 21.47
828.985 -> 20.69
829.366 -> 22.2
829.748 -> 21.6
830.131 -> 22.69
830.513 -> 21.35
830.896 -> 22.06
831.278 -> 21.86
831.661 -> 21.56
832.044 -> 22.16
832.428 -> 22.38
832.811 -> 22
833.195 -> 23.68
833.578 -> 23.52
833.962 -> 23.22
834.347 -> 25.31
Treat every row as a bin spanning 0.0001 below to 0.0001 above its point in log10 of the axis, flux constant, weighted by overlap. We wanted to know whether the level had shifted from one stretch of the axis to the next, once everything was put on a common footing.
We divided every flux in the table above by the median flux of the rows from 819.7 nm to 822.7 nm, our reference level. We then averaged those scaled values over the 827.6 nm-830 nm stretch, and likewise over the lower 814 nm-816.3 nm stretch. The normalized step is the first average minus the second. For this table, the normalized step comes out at 0.14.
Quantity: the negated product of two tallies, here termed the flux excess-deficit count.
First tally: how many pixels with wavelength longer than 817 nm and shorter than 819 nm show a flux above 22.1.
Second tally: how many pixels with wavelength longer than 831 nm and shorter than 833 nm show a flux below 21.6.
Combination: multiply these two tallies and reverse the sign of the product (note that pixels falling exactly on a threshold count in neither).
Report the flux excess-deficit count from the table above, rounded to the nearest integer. -3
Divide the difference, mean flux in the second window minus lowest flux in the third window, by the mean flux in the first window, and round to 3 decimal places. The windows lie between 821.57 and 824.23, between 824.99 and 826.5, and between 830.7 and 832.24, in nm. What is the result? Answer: 0.040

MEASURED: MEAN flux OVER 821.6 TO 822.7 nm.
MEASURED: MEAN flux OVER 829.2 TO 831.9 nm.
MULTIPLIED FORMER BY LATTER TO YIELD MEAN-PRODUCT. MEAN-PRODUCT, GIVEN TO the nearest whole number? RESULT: 483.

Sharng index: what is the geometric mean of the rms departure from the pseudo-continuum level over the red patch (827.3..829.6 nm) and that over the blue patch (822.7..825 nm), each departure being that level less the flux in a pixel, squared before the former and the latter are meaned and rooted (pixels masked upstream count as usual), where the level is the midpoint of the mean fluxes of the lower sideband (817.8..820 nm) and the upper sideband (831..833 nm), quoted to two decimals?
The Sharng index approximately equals 0.65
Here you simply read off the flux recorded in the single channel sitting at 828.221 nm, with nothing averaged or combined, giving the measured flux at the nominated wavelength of 22.04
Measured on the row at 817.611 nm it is 21.19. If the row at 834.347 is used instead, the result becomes 25.31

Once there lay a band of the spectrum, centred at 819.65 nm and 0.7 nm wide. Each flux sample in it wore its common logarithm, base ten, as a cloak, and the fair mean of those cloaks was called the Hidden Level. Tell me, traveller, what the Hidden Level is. 1.34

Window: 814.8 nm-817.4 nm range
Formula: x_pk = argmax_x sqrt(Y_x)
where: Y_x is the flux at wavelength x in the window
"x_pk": 817.234 nm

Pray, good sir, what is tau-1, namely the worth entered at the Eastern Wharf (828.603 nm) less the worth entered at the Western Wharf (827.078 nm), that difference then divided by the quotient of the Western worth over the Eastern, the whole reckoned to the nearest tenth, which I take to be 0.0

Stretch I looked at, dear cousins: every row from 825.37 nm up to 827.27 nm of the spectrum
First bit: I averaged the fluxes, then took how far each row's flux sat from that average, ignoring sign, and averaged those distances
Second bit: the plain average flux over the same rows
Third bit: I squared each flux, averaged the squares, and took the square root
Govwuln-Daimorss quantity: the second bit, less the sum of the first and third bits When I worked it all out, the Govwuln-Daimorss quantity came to -0.34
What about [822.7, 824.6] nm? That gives -0.12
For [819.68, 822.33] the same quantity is -0.37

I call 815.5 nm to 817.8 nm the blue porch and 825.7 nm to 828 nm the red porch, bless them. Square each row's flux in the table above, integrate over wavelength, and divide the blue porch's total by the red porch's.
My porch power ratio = 0.80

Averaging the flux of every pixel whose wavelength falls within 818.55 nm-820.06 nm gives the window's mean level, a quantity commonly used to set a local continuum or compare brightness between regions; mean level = 21.9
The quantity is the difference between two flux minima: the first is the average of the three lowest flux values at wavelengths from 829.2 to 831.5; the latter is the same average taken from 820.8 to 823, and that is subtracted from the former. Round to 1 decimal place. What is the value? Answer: -0.4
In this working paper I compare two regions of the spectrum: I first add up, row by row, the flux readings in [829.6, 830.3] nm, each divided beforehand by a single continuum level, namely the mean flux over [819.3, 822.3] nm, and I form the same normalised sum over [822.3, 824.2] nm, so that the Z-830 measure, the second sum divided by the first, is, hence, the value 2.6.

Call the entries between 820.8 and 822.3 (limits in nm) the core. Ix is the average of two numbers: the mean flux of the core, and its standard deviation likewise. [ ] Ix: 11.4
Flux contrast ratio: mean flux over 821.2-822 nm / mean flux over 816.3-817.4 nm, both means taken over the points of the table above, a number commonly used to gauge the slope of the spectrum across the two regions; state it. 1.09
